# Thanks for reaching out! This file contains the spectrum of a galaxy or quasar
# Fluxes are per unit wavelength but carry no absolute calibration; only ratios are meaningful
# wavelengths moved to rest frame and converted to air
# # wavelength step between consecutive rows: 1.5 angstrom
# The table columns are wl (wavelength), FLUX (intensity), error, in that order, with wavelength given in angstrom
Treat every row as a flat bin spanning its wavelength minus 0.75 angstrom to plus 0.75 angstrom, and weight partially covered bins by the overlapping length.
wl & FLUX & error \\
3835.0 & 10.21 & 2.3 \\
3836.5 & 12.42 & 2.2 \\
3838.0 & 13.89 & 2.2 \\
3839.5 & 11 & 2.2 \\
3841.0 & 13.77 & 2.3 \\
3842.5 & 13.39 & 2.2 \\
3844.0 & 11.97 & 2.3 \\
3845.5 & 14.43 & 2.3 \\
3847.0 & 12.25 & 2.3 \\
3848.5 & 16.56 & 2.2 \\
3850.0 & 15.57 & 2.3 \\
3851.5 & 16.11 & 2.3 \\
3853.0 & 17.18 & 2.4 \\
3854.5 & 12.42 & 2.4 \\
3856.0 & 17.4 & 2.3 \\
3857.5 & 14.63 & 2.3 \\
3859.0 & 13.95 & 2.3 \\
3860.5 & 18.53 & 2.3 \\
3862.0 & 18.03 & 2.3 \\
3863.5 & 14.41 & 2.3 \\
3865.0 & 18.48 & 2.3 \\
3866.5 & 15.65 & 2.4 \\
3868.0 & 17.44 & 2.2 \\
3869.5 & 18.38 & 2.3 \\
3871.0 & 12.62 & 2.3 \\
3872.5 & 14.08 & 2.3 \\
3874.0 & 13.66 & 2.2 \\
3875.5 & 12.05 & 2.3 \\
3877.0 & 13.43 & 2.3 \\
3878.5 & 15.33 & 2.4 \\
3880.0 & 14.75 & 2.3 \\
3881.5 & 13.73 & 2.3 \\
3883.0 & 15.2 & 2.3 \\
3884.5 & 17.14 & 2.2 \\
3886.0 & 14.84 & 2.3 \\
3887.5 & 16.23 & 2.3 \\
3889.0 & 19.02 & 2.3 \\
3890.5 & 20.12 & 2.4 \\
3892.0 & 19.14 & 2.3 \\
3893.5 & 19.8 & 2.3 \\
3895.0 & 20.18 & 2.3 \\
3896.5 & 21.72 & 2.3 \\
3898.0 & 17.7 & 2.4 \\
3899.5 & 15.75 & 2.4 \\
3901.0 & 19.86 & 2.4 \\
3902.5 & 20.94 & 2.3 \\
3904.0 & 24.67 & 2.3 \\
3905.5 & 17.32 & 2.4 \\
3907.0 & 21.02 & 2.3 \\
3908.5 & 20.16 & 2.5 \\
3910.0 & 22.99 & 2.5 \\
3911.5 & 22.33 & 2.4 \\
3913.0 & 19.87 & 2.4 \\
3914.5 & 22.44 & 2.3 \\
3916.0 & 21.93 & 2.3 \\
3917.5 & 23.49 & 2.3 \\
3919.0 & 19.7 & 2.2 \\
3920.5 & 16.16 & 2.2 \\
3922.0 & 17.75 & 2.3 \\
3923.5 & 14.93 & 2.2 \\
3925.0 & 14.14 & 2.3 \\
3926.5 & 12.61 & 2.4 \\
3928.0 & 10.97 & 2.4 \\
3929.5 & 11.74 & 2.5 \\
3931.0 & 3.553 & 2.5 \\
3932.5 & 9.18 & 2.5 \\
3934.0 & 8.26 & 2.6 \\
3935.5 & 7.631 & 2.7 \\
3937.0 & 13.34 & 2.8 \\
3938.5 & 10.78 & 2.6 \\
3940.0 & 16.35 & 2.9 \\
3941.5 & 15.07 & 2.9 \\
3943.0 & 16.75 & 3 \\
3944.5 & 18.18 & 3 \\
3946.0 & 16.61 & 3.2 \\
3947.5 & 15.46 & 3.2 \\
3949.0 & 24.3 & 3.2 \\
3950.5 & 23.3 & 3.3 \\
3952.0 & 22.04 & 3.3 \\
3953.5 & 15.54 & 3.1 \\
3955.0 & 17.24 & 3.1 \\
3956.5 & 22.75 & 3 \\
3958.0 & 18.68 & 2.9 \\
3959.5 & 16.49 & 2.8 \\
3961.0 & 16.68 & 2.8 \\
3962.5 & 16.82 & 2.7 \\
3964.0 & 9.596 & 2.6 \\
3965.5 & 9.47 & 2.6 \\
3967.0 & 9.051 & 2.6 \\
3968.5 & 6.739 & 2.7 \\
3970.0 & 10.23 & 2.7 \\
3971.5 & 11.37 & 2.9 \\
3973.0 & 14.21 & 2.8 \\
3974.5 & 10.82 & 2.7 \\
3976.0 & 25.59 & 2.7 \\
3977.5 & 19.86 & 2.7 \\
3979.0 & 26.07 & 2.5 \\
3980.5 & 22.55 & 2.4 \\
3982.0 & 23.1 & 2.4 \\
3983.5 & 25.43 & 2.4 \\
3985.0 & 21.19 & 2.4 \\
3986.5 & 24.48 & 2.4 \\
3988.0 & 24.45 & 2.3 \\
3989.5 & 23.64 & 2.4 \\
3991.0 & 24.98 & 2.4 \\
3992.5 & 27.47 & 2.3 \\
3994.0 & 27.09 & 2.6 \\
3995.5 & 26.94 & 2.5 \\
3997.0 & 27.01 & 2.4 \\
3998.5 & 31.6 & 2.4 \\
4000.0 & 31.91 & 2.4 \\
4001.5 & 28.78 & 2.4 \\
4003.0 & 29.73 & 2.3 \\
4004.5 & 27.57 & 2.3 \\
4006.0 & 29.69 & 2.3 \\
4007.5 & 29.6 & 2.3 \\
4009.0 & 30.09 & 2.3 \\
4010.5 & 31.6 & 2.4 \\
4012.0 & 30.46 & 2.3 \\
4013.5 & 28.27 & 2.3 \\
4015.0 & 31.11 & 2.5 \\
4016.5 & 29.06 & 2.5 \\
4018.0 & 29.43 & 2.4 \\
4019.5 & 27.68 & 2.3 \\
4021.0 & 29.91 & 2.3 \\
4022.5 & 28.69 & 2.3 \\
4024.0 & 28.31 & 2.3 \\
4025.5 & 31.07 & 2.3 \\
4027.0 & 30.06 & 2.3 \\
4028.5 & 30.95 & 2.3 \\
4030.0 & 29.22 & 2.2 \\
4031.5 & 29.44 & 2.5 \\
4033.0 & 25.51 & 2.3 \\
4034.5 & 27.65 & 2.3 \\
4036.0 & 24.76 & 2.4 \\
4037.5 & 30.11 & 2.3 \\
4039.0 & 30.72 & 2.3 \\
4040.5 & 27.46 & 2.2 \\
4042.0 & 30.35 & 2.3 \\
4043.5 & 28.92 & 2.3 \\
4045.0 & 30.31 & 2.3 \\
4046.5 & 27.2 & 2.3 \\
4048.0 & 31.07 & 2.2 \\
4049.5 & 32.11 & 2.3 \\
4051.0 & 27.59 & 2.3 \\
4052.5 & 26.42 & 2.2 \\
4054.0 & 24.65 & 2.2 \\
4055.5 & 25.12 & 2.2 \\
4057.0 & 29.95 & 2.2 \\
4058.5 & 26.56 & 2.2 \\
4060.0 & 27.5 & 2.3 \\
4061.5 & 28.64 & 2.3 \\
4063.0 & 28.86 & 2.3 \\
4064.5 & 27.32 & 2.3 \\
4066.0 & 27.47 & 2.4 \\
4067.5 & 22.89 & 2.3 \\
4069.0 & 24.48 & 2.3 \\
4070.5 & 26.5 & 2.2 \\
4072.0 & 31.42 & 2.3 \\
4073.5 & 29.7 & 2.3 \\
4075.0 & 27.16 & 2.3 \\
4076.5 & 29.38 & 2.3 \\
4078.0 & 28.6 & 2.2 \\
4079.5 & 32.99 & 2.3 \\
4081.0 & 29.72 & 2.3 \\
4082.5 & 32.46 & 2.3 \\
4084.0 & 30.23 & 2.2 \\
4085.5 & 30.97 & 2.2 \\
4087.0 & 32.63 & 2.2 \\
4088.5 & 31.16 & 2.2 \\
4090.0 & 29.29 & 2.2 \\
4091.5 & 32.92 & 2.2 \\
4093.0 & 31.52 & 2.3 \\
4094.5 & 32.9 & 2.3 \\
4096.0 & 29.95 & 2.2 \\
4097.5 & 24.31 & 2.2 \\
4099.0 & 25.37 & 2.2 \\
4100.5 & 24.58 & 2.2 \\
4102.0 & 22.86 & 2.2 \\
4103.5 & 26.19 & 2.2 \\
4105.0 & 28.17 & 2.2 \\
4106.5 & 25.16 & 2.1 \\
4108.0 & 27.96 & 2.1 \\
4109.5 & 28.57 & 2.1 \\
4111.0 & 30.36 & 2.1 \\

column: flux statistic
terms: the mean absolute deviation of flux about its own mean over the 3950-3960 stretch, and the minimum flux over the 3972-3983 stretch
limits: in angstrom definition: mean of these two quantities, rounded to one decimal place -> 6.8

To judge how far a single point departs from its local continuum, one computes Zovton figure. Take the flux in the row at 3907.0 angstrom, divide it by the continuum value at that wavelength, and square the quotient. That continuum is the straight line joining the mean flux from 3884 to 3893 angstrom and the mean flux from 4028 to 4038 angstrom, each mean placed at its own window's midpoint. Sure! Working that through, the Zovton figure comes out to 1.2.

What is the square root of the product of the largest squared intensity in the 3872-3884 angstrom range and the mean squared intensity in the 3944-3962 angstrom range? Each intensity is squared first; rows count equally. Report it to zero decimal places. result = 294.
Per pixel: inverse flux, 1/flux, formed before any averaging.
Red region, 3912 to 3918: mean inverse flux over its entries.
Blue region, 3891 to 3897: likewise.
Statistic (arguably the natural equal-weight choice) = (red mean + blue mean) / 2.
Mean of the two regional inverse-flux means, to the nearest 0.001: 0.048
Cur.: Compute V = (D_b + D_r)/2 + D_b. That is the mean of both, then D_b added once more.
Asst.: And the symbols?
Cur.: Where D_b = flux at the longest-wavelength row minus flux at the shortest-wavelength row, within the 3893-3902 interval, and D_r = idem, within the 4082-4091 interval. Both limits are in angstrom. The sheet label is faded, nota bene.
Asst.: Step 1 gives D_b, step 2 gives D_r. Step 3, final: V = -1.5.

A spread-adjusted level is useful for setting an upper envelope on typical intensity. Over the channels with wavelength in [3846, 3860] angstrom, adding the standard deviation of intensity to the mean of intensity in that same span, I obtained 17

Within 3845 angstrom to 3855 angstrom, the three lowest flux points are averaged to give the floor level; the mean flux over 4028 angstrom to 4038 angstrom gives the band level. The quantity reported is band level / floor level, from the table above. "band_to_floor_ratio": 2.2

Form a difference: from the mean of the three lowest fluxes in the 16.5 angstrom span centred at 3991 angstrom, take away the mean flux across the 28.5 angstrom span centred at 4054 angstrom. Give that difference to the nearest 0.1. -4.8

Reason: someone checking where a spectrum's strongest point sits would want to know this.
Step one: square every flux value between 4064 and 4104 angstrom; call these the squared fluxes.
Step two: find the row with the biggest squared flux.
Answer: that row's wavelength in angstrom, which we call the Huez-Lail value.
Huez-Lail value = 4079.5 angstrom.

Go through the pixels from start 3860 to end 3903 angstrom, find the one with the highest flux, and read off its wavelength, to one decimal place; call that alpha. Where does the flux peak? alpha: 3896.5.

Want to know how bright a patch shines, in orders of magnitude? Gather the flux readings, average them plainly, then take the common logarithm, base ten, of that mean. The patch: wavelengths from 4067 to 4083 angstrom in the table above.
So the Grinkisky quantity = 1.46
